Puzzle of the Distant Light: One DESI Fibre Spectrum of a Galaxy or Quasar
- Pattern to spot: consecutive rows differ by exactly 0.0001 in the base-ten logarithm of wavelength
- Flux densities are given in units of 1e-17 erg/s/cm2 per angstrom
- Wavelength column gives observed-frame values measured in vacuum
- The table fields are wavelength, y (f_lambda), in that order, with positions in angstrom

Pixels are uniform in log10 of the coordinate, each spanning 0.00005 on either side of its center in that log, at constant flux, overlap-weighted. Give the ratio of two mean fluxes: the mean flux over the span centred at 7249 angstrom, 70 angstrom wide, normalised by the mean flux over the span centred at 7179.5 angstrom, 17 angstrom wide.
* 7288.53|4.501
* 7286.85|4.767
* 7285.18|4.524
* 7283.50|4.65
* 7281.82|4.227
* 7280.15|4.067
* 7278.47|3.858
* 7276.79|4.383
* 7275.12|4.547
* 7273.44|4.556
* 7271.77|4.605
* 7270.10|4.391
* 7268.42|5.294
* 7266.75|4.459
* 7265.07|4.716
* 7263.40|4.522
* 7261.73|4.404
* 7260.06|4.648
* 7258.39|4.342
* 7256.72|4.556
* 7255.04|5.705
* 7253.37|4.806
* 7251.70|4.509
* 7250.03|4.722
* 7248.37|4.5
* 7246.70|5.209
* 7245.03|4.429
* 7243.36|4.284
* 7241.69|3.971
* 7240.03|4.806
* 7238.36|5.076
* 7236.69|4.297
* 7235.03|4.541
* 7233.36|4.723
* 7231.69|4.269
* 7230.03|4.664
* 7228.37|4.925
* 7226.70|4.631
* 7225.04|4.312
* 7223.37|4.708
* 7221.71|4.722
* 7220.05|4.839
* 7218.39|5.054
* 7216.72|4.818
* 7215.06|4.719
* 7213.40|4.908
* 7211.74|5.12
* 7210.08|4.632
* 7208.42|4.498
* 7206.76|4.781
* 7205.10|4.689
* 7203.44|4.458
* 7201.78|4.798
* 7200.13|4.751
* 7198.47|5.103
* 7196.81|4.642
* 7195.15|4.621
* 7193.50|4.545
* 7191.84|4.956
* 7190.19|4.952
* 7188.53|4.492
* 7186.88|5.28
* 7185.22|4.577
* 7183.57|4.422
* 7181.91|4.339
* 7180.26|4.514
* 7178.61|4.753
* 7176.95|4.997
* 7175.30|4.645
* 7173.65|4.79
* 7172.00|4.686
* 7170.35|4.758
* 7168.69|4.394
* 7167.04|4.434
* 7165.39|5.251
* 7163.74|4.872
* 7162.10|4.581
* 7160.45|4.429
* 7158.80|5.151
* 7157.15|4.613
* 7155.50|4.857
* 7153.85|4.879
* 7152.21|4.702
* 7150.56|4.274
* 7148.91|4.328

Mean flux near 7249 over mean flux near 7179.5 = 0.980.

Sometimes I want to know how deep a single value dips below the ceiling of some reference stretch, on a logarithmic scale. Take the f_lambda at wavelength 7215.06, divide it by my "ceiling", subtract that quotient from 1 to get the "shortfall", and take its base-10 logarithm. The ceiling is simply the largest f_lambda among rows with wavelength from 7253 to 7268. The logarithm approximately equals -0.76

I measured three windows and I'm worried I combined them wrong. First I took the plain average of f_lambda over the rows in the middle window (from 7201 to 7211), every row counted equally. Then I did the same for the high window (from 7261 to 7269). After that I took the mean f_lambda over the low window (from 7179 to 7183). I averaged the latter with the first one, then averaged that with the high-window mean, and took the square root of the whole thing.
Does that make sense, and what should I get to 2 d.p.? 2.15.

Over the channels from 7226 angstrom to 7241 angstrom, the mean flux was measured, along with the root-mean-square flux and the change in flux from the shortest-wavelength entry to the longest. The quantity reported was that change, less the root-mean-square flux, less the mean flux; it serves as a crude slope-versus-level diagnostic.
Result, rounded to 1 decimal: -9.1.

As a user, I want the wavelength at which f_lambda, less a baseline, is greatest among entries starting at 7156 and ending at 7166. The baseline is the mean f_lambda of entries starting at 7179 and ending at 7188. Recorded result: 7165.39 angstrom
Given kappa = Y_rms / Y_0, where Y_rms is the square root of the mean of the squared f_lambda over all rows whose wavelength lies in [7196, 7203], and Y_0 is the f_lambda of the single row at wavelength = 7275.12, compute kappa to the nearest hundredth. 1.06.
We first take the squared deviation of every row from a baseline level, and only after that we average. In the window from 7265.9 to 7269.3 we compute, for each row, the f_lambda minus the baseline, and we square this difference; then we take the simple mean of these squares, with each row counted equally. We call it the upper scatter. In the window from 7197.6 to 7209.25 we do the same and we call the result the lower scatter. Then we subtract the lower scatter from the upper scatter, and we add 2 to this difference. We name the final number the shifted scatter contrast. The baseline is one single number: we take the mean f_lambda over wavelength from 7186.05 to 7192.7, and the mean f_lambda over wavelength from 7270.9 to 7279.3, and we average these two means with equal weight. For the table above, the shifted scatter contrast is 2.18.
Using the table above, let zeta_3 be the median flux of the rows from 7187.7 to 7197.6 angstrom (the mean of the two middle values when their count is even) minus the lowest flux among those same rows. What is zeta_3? 0.1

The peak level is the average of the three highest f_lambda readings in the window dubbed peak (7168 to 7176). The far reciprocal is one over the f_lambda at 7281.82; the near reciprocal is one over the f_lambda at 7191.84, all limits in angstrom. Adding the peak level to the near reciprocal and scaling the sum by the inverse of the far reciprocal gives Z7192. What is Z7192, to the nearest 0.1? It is 20.9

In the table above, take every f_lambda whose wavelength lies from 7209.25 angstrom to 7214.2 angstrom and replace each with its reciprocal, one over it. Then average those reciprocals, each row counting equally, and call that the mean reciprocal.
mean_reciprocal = 0.205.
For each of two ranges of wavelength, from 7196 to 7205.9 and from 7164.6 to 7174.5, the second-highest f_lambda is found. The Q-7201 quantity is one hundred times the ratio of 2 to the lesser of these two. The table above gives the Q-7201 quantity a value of 41.8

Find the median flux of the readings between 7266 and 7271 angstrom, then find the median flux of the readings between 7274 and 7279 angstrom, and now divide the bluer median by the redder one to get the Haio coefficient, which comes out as 1.02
